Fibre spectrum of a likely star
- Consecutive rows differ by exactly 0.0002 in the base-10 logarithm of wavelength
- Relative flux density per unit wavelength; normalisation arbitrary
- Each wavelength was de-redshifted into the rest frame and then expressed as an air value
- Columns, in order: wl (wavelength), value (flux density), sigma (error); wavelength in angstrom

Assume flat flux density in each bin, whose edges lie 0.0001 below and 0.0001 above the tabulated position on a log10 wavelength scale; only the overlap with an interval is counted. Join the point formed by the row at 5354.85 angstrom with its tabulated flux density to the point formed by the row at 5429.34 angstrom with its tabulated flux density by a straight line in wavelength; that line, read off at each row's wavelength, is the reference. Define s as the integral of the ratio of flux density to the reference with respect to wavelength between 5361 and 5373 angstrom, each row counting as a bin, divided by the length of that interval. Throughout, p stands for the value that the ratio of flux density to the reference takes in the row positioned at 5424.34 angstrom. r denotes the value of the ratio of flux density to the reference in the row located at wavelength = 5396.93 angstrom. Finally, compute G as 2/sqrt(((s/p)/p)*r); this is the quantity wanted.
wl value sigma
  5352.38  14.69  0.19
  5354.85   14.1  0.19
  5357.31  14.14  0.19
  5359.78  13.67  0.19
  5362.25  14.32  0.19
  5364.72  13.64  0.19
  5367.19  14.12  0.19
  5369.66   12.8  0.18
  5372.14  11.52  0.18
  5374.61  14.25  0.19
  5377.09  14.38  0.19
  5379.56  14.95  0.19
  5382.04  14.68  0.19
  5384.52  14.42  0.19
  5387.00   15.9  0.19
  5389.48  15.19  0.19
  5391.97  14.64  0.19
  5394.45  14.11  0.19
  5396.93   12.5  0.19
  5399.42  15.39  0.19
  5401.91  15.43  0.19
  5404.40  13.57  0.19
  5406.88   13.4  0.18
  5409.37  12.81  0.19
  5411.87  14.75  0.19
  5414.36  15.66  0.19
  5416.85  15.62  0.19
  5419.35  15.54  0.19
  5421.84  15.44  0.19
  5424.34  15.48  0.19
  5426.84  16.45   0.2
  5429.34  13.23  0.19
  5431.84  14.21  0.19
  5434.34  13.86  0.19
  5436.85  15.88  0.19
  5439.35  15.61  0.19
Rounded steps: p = 1.16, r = 0.92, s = 0.95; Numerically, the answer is 2.49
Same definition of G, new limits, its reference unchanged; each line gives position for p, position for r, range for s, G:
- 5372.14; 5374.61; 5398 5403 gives 1.54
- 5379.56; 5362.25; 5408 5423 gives 2.03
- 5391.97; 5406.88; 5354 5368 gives 2.15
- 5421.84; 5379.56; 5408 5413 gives 2.21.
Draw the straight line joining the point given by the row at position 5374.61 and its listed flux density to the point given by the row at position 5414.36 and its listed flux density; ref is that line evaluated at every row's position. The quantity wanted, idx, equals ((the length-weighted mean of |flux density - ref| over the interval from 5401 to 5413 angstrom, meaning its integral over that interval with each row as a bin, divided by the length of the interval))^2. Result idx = 2.3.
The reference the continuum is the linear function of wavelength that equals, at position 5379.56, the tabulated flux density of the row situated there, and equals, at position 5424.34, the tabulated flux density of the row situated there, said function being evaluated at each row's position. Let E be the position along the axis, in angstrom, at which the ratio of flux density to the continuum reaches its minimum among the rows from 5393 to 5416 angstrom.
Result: 5396.93 angstrom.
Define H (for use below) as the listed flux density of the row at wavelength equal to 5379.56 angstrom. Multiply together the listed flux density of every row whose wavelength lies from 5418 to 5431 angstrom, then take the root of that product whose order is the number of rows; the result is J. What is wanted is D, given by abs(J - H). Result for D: 0.2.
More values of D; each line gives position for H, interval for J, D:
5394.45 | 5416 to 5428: 1.6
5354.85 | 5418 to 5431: 1.1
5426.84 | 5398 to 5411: 2.4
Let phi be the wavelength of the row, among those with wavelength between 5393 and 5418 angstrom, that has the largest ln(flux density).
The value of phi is 5414.36 angstrom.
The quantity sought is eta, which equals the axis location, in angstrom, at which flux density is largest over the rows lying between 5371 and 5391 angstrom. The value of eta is 5387.00 angstrom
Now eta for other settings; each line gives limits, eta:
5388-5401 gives 5399.42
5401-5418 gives 5414.36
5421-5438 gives 5426.84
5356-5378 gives 5377.09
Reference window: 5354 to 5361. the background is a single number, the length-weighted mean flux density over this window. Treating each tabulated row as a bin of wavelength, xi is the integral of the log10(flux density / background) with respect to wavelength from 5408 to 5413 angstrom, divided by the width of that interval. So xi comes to -0.01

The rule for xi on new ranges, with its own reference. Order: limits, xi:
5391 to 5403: 0.01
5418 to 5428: 0.05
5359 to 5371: -0.01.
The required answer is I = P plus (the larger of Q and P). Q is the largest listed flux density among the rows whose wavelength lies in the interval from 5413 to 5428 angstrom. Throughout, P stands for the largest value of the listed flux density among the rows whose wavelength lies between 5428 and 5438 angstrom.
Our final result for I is 32.3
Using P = 15.88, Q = 16.45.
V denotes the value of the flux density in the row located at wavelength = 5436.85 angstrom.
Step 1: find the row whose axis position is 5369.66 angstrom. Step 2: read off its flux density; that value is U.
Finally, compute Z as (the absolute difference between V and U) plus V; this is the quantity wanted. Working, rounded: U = 12.8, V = 15.88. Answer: 19.0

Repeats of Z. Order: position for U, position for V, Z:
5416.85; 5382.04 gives 15.6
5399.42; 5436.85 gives 16.4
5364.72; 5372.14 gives 13.6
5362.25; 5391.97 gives 15.0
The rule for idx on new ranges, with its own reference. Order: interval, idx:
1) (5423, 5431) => 1.7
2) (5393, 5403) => 0.9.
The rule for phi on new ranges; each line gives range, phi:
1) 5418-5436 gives 5426.84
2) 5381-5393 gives 5387.00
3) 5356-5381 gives 5379.56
